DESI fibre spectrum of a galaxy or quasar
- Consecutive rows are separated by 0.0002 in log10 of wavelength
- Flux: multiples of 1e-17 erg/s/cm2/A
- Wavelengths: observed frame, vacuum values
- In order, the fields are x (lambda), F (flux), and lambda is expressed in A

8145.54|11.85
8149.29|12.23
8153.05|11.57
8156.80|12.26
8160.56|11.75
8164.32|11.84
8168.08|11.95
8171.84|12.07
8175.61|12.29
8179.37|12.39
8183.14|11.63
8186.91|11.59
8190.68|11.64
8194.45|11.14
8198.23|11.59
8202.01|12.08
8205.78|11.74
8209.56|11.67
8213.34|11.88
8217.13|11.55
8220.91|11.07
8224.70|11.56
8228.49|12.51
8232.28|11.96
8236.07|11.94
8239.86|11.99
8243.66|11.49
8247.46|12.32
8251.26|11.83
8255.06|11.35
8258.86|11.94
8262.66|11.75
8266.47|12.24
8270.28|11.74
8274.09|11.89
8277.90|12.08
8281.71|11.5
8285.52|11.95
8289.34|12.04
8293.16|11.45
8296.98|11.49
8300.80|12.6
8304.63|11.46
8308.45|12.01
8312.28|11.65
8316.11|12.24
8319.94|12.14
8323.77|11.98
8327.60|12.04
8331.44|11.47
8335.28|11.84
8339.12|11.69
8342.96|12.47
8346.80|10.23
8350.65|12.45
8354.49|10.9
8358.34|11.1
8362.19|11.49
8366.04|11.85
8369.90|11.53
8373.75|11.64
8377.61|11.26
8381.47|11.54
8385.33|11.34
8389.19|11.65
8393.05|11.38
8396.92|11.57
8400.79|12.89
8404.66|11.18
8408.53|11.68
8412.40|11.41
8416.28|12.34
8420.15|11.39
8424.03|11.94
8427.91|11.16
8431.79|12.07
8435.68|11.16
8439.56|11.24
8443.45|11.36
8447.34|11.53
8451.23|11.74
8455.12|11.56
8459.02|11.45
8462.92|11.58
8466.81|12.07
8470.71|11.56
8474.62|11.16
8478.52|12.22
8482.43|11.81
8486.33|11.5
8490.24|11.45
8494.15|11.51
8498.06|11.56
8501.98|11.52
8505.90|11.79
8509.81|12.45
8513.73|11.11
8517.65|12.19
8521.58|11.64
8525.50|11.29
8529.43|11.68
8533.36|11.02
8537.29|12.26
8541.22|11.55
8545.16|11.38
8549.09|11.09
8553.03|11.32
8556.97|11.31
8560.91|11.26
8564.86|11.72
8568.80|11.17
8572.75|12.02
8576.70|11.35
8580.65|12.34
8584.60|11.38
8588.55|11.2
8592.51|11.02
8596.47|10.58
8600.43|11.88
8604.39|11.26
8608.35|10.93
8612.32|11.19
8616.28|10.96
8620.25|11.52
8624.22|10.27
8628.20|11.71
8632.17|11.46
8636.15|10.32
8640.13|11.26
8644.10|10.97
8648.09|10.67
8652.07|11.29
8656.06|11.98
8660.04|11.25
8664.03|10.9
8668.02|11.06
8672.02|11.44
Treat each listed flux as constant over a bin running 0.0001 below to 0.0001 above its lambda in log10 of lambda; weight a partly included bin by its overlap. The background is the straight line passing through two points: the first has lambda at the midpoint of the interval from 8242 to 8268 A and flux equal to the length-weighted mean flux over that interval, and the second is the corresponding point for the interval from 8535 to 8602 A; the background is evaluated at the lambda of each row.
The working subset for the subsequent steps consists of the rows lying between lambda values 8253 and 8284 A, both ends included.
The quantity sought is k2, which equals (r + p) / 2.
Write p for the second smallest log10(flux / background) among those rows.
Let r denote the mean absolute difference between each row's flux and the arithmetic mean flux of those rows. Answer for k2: 0.11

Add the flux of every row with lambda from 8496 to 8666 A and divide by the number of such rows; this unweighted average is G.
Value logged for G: 11.4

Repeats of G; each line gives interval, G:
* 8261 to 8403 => 11.7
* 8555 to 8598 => 11.4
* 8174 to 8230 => 11.8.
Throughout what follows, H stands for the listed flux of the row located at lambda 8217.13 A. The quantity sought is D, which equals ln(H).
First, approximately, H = 11.55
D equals 2.45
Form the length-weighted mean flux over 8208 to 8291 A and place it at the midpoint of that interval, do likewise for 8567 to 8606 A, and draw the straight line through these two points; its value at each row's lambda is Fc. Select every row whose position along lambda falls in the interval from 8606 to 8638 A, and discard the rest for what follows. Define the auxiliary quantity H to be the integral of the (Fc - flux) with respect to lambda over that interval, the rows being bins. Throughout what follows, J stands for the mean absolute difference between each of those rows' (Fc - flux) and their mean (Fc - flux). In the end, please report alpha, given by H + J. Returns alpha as 11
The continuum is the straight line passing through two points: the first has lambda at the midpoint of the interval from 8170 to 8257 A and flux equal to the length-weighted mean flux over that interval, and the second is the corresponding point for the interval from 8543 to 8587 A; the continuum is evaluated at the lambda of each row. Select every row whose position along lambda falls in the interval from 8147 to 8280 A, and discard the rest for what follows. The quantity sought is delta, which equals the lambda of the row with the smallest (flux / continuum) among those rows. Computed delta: 8220.91 A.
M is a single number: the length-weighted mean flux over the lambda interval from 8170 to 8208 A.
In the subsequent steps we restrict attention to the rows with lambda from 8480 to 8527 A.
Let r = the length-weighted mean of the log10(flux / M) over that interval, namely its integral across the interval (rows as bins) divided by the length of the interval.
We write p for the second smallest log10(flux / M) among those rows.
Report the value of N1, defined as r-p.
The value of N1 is 0.014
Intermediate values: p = -0.020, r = -0.0059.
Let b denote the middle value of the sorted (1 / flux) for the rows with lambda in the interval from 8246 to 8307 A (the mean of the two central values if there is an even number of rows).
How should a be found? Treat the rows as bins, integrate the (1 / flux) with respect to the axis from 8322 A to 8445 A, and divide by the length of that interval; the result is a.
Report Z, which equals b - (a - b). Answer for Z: 0.0823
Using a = 0.0864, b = 0.0843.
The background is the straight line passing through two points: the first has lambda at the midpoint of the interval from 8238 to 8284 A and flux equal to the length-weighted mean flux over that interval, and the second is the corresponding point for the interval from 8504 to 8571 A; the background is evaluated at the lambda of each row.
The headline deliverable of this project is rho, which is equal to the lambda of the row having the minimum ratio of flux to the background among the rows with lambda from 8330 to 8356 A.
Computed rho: 8346.80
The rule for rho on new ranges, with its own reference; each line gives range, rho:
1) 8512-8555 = 8533.36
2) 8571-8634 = 8624.22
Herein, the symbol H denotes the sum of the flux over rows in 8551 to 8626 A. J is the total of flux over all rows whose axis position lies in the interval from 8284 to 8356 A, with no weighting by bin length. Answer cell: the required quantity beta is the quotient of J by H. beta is 1.044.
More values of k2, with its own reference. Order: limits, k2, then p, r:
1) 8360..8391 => 0.06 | -0.013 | 0.13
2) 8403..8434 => 0.17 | -0.018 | 0.36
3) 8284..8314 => 0.15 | -0.012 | 0.32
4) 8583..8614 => 0.12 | -0.019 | 0.25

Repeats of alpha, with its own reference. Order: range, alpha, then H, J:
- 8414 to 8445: 1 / 1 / 0.395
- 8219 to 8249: 0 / 0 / 0.365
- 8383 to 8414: 1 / 0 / 0.327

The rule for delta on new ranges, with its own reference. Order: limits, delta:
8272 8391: 8346.80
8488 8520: 8513.73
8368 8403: 8377.61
